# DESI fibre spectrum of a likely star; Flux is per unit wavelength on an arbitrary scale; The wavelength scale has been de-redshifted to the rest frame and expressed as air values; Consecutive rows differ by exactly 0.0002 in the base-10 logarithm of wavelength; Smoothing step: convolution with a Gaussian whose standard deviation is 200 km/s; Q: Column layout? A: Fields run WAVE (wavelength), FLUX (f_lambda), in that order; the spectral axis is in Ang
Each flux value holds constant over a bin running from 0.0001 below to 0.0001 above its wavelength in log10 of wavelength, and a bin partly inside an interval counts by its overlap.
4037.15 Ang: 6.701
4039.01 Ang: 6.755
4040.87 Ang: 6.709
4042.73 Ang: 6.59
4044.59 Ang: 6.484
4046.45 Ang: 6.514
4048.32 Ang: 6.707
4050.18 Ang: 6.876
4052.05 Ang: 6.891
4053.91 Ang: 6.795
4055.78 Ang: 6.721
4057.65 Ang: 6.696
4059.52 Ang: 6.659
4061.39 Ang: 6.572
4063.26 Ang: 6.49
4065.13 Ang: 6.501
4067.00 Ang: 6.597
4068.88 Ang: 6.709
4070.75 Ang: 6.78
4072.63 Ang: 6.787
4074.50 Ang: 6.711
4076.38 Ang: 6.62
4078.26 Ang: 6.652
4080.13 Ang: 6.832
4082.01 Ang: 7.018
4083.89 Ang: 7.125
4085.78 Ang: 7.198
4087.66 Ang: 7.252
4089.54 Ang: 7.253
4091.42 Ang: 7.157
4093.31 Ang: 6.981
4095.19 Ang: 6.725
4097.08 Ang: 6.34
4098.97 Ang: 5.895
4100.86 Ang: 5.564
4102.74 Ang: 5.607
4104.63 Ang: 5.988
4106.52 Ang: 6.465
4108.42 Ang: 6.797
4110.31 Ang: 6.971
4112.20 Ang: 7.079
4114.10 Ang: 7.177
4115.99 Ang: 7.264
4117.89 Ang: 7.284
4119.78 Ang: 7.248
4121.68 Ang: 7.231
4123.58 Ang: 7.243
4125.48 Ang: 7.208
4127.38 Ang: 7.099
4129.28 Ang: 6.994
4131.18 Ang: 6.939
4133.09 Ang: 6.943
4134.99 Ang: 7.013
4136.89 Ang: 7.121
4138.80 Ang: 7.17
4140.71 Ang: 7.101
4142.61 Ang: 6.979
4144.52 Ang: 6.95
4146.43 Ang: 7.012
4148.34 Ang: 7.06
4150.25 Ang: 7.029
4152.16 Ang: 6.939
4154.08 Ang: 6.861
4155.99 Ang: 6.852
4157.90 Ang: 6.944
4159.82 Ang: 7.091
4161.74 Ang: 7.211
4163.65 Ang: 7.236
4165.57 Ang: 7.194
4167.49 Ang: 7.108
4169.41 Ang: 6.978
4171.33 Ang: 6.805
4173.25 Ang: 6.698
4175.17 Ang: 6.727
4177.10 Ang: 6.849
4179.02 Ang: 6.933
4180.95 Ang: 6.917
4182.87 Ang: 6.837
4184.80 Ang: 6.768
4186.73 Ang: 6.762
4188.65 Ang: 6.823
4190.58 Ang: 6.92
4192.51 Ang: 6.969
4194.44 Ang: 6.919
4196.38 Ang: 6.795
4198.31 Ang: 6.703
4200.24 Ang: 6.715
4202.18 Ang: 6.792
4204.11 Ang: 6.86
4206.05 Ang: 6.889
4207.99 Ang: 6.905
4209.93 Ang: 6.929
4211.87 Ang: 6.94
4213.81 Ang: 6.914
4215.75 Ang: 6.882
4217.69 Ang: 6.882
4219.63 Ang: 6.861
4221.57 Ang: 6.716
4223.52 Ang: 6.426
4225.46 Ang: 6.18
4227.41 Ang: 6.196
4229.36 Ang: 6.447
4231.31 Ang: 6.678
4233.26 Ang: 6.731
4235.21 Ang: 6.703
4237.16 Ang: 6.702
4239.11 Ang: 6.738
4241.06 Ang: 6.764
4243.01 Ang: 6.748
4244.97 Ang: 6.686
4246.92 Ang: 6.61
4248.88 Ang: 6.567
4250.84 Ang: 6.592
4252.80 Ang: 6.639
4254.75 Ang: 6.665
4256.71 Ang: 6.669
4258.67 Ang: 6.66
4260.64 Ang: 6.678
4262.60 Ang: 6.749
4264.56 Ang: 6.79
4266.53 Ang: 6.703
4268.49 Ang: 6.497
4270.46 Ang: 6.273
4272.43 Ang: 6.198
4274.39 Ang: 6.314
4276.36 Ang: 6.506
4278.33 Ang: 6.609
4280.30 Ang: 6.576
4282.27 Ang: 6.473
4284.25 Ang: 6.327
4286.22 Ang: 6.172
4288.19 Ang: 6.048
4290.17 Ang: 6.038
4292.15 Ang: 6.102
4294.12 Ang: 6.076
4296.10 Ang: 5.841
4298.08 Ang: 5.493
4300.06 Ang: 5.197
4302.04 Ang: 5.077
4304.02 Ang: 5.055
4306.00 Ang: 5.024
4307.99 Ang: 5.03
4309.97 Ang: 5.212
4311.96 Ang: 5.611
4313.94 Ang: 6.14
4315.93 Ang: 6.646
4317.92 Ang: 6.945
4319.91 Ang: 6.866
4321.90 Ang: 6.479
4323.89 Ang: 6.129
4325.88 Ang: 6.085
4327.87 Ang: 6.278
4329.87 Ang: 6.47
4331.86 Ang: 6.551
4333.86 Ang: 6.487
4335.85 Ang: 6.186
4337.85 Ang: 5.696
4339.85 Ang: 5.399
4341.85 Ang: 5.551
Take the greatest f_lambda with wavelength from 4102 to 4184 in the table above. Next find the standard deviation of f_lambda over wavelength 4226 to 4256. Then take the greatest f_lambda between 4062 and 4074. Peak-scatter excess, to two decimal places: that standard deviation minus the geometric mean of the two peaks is -6.89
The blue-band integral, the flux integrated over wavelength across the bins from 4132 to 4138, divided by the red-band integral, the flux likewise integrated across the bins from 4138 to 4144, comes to 0.99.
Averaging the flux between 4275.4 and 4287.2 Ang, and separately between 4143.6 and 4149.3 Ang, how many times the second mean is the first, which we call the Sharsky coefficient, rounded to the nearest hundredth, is 0.92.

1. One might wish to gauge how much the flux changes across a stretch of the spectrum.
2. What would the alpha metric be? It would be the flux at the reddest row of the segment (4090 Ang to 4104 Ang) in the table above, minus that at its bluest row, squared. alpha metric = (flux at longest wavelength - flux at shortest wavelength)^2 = 2.40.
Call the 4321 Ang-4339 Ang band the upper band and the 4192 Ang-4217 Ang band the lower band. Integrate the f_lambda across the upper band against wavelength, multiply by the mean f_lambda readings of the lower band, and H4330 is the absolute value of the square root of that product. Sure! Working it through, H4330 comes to 27.8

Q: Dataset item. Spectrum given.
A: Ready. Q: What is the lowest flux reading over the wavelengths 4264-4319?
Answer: 5.024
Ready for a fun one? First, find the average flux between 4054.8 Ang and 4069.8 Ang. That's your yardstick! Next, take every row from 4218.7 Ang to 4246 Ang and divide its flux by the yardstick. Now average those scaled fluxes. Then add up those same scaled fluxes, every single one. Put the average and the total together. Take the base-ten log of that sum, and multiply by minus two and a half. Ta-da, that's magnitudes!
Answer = -2.94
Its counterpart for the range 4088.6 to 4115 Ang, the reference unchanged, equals -2.93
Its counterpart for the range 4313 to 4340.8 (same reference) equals -2.89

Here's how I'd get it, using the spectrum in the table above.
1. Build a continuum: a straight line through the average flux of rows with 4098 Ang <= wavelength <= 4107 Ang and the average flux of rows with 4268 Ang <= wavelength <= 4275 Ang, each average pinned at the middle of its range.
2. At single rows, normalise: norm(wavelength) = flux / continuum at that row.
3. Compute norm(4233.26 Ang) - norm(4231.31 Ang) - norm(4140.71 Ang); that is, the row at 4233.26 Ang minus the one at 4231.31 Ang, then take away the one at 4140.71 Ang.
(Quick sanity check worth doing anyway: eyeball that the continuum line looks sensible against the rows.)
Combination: -1.18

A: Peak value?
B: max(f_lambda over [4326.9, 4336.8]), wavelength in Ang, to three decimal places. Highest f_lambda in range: 6.551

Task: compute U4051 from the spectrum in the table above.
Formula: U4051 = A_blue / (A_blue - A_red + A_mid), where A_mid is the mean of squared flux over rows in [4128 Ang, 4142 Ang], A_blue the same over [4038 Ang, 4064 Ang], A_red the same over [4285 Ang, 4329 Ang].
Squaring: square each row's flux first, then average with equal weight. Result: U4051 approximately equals 0.75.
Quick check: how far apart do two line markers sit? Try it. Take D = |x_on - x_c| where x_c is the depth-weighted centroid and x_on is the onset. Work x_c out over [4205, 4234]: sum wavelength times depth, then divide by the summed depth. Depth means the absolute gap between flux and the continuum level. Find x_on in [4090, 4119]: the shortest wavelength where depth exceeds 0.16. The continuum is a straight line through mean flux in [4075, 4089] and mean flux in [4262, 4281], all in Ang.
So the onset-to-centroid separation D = 127.5 Ang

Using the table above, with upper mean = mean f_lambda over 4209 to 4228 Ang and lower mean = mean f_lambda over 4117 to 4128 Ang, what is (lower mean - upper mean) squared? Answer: 0.3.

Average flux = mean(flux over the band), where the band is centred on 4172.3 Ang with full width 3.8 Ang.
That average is 6.75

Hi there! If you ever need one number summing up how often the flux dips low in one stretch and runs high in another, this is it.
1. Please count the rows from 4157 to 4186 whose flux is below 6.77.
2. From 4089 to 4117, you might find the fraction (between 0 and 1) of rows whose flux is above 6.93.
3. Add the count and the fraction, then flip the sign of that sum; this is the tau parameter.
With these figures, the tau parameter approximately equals -3.5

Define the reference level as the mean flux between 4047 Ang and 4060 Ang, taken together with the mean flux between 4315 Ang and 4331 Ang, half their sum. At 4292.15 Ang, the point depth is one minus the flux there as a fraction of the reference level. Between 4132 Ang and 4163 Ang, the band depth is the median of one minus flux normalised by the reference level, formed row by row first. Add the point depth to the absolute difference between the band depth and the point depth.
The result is 0.22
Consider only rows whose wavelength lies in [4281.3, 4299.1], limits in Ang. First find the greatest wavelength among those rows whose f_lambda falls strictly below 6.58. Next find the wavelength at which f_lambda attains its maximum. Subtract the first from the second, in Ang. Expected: -15.8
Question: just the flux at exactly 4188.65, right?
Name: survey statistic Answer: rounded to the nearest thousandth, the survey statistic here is 6.823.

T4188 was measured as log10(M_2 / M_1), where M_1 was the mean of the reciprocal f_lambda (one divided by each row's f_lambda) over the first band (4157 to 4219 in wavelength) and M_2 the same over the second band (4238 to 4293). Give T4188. 0.026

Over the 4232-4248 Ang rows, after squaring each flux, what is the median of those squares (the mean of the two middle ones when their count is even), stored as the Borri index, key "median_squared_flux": 45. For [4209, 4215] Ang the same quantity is 48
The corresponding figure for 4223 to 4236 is 42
